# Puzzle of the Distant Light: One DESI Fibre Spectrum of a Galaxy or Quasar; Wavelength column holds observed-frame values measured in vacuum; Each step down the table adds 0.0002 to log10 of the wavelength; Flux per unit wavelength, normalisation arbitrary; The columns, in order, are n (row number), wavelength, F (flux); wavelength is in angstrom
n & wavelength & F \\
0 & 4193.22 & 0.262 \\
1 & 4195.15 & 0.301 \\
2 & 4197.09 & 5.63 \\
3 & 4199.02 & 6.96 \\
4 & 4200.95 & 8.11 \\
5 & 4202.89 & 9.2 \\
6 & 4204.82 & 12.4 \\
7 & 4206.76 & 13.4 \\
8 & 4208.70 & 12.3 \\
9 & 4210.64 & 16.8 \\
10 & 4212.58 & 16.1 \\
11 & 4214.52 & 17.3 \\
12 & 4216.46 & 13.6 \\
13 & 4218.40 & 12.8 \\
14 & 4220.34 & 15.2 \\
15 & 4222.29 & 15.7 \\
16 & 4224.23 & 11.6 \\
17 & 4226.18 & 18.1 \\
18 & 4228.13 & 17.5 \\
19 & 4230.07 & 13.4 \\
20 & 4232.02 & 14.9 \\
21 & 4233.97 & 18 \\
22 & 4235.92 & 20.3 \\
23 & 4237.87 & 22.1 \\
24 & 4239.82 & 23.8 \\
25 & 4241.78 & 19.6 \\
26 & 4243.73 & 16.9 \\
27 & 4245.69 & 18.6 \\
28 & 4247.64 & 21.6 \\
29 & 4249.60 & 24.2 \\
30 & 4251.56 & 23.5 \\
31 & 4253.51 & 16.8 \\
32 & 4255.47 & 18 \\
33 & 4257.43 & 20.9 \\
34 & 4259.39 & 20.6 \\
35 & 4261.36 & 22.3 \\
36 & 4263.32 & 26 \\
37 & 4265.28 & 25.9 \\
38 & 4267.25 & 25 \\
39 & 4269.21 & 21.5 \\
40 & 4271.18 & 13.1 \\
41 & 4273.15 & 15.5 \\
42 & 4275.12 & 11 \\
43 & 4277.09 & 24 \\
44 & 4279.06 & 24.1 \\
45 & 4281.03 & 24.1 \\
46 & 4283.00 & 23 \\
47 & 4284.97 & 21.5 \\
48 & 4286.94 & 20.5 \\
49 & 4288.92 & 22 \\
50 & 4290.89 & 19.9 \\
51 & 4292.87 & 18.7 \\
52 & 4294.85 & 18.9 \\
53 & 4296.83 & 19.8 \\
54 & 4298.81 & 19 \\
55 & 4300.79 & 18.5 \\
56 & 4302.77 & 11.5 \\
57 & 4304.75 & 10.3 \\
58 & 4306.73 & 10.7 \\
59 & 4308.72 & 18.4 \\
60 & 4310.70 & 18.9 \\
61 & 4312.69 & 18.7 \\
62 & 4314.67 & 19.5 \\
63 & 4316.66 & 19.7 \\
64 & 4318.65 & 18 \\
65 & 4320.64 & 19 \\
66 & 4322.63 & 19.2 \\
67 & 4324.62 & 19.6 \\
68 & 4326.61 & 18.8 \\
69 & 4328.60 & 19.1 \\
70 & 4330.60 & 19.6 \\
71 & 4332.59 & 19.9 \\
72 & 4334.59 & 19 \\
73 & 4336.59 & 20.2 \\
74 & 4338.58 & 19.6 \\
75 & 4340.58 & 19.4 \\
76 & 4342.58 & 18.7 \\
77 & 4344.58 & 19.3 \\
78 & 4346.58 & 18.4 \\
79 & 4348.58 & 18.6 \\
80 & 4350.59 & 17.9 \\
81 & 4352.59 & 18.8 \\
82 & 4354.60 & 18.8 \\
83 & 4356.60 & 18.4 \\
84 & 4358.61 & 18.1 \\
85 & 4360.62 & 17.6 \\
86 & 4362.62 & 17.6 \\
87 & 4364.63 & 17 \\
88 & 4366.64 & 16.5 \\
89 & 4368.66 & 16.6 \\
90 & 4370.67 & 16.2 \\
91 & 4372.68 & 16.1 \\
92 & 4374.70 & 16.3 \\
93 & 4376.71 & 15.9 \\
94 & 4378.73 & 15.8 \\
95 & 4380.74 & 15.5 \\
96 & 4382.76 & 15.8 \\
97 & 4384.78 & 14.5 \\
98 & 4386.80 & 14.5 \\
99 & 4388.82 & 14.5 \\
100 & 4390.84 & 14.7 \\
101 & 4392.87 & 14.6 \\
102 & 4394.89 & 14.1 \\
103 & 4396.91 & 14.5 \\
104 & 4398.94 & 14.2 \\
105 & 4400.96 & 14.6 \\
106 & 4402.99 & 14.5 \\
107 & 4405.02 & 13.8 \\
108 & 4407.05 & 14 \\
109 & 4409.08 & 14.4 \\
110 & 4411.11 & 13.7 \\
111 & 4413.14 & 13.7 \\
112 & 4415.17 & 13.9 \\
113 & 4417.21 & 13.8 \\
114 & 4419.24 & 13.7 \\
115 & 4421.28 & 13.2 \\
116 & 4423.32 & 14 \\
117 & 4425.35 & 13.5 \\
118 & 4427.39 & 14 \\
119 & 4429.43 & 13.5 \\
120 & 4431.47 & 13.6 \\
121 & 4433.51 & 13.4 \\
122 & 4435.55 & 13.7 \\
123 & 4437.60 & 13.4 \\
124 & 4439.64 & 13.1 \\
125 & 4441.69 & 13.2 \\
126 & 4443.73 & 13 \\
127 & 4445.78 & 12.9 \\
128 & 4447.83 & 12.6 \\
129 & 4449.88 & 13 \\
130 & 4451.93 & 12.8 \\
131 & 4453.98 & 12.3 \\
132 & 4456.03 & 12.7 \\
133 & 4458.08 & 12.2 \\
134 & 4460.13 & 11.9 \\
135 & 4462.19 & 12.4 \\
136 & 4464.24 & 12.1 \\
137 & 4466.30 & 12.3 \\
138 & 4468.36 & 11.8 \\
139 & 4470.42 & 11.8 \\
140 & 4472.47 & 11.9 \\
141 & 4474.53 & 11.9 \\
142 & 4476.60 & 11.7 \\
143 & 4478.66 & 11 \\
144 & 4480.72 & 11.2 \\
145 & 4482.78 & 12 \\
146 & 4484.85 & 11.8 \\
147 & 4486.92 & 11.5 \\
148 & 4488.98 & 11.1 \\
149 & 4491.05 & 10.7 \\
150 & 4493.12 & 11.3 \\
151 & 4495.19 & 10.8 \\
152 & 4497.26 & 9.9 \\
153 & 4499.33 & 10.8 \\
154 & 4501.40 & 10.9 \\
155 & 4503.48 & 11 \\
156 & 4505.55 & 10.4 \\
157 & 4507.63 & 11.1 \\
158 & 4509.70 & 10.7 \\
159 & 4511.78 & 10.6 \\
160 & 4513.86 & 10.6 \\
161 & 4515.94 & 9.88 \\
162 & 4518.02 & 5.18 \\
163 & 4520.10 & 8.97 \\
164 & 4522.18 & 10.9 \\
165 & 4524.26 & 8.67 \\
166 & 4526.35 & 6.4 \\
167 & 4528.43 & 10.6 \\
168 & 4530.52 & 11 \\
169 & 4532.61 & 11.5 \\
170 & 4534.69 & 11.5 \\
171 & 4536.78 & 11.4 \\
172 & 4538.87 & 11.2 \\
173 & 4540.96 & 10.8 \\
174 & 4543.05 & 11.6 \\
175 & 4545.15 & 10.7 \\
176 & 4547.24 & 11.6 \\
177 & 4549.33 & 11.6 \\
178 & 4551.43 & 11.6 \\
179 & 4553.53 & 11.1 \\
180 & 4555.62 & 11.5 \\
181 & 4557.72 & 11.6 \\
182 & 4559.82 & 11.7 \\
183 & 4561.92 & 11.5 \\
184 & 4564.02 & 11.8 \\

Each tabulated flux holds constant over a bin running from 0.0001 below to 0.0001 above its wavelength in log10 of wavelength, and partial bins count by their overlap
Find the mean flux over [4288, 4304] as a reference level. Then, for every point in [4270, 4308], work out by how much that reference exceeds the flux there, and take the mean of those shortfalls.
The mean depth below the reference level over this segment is 0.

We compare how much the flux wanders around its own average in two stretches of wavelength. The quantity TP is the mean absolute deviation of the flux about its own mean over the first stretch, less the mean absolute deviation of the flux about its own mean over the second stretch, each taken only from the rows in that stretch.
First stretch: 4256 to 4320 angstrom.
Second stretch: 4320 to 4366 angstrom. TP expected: 2.6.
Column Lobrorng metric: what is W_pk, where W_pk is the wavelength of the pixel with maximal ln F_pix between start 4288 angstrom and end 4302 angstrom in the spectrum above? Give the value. 4288.92 angstrom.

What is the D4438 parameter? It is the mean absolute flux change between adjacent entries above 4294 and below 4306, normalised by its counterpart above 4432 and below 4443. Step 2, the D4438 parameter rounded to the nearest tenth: 8.3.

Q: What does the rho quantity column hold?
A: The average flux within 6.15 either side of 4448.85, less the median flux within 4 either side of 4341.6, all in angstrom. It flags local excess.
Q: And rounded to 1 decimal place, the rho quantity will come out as -6.6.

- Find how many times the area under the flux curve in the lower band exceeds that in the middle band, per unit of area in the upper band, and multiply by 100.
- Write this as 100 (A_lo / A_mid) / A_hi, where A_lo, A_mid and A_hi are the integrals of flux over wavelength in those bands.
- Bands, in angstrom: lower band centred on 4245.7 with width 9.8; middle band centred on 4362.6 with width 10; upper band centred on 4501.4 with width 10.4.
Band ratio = 1.0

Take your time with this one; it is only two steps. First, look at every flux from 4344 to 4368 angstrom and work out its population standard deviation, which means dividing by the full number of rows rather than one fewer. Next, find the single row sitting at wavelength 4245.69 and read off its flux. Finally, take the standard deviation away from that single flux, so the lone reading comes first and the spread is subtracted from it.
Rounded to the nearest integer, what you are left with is 18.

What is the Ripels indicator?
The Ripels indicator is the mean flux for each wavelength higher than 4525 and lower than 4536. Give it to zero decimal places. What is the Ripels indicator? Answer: 10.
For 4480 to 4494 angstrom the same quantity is 11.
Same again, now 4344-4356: 19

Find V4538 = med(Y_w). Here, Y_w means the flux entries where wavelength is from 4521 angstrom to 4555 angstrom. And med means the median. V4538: 11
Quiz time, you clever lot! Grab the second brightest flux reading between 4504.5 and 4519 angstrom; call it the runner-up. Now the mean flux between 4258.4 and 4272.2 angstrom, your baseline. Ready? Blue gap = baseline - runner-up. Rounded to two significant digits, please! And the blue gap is 11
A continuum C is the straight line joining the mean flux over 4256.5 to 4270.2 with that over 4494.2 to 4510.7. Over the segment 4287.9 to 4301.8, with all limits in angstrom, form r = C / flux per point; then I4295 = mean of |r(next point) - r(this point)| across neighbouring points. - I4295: 0.051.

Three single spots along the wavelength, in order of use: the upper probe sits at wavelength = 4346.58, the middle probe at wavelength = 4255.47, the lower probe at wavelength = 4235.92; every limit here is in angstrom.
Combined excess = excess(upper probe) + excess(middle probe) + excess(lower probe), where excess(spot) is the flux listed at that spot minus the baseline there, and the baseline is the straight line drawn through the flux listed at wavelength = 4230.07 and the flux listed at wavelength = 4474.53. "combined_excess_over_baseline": 17.4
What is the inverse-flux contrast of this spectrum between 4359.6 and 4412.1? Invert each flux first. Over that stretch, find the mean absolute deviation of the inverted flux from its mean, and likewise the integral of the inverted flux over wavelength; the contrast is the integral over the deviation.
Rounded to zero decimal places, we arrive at 791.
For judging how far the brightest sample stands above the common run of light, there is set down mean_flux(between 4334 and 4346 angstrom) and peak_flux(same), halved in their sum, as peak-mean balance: 19.8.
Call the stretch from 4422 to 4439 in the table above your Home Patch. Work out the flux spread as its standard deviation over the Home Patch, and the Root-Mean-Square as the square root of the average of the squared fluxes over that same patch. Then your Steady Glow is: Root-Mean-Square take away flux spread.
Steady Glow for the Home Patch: 13.4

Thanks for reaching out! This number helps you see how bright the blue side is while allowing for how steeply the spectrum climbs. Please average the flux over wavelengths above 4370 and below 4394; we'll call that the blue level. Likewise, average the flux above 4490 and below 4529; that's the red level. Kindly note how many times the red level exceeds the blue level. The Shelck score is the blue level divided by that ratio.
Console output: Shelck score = 24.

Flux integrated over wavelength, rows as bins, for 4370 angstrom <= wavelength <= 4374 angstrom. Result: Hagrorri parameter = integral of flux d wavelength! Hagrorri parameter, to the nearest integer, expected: 65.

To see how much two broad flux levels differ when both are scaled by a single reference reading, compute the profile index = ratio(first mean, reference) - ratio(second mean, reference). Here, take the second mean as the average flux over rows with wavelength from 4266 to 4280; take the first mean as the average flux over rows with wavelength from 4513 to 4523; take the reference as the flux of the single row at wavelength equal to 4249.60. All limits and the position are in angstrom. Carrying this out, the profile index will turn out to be -0.42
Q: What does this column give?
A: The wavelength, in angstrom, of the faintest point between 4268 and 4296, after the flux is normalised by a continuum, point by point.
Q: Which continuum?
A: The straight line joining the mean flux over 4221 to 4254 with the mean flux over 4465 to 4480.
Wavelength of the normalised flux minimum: 4275.12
